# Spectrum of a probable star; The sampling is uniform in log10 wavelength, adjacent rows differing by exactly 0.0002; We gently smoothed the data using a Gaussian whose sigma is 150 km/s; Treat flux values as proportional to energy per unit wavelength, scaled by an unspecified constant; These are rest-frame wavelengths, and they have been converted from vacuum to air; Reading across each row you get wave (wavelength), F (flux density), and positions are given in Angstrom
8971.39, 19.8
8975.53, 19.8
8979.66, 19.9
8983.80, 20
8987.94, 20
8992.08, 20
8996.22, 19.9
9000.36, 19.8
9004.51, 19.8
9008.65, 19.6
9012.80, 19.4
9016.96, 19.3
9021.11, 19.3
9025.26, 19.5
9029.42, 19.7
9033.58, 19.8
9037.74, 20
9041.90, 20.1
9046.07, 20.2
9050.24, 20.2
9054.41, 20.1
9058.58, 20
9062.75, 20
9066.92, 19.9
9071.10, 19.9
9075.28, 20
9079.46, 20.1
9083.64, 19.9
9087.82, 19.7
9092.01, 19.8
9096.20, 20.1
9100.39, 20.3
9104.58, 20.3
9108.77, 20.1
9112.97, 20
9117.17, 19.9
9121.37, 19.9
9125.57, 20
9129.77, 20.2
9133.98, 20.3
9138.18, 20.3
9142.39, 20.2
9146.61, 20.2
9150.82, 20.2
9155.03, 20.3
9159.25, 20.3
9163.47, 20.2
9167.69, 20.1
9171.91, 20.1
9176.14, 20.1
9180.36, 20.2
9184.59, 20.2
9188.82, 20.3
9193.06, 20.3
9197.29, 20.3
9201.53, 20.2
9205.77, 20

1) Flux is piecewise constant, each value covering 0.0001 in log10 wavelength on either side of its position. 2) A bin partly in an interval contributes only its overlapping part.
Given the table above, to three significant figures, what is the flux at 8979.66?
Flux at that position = 19.9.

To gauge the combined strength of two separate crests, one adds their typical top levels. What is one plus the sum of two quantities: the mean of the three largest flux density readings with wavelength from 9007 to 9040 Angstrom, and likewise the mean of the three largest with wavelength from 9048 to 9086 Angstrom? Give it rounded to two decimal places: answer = 40.97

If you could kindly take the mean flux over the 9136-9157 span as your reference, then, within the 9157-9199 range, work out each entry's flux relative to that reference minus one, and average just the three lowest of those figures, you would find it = -0.007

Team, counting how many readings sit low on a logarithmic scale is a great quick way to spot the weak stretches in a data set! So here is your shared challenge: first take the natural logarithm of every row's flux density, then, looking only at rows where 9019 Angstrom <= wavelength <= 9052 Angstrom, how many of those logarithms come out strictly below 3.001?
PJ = 6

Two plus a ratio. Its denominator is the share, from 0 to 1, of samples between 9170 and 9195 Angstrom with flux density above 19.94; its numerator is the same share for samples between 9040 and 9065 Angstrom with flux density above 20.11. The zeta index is 2.33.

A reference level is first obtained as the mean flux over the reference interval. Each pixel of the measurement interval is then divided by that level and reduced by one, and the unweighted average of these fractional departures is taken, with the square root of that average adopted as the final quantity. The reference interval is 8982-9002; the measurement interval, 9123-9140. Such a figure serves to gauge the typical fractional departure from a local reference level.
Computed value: 0.11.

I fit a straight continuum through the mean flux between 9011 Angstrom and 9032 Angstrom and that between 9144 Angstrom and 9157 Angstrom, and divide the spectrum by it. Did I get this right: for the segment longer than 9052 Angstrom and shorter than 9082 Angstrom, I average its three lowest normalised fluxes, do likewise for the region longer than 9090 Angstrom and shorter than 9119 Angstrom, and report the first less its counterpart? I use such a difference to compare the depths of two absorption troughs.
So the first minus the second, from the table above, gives 0.013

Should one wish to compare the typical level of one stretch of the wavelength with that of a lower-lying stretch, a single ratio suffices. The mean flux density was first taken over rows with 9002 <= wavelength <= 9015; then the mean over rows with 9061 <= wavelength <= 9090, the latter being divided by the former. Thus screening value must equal 1.02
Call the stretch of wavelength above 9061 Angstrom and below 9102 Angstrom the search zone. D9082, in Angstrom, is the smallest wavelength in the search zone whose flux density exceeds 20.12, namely 9100.39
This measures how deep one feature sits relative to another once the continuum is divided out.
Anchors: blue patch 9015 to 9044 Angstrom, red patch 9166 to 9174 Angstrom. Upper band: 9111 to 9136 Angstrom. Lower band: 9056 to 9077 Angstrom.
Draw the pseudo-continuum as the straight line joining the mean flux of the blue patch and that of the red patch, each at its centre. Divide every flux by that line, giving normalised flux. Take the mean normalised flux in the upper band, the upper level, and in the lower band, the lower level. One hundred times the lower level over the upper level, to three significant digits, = 100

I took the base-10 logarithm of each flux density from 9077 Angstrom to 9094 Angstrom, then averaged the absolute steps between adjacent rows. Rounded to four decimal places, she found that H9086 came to 0.0036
